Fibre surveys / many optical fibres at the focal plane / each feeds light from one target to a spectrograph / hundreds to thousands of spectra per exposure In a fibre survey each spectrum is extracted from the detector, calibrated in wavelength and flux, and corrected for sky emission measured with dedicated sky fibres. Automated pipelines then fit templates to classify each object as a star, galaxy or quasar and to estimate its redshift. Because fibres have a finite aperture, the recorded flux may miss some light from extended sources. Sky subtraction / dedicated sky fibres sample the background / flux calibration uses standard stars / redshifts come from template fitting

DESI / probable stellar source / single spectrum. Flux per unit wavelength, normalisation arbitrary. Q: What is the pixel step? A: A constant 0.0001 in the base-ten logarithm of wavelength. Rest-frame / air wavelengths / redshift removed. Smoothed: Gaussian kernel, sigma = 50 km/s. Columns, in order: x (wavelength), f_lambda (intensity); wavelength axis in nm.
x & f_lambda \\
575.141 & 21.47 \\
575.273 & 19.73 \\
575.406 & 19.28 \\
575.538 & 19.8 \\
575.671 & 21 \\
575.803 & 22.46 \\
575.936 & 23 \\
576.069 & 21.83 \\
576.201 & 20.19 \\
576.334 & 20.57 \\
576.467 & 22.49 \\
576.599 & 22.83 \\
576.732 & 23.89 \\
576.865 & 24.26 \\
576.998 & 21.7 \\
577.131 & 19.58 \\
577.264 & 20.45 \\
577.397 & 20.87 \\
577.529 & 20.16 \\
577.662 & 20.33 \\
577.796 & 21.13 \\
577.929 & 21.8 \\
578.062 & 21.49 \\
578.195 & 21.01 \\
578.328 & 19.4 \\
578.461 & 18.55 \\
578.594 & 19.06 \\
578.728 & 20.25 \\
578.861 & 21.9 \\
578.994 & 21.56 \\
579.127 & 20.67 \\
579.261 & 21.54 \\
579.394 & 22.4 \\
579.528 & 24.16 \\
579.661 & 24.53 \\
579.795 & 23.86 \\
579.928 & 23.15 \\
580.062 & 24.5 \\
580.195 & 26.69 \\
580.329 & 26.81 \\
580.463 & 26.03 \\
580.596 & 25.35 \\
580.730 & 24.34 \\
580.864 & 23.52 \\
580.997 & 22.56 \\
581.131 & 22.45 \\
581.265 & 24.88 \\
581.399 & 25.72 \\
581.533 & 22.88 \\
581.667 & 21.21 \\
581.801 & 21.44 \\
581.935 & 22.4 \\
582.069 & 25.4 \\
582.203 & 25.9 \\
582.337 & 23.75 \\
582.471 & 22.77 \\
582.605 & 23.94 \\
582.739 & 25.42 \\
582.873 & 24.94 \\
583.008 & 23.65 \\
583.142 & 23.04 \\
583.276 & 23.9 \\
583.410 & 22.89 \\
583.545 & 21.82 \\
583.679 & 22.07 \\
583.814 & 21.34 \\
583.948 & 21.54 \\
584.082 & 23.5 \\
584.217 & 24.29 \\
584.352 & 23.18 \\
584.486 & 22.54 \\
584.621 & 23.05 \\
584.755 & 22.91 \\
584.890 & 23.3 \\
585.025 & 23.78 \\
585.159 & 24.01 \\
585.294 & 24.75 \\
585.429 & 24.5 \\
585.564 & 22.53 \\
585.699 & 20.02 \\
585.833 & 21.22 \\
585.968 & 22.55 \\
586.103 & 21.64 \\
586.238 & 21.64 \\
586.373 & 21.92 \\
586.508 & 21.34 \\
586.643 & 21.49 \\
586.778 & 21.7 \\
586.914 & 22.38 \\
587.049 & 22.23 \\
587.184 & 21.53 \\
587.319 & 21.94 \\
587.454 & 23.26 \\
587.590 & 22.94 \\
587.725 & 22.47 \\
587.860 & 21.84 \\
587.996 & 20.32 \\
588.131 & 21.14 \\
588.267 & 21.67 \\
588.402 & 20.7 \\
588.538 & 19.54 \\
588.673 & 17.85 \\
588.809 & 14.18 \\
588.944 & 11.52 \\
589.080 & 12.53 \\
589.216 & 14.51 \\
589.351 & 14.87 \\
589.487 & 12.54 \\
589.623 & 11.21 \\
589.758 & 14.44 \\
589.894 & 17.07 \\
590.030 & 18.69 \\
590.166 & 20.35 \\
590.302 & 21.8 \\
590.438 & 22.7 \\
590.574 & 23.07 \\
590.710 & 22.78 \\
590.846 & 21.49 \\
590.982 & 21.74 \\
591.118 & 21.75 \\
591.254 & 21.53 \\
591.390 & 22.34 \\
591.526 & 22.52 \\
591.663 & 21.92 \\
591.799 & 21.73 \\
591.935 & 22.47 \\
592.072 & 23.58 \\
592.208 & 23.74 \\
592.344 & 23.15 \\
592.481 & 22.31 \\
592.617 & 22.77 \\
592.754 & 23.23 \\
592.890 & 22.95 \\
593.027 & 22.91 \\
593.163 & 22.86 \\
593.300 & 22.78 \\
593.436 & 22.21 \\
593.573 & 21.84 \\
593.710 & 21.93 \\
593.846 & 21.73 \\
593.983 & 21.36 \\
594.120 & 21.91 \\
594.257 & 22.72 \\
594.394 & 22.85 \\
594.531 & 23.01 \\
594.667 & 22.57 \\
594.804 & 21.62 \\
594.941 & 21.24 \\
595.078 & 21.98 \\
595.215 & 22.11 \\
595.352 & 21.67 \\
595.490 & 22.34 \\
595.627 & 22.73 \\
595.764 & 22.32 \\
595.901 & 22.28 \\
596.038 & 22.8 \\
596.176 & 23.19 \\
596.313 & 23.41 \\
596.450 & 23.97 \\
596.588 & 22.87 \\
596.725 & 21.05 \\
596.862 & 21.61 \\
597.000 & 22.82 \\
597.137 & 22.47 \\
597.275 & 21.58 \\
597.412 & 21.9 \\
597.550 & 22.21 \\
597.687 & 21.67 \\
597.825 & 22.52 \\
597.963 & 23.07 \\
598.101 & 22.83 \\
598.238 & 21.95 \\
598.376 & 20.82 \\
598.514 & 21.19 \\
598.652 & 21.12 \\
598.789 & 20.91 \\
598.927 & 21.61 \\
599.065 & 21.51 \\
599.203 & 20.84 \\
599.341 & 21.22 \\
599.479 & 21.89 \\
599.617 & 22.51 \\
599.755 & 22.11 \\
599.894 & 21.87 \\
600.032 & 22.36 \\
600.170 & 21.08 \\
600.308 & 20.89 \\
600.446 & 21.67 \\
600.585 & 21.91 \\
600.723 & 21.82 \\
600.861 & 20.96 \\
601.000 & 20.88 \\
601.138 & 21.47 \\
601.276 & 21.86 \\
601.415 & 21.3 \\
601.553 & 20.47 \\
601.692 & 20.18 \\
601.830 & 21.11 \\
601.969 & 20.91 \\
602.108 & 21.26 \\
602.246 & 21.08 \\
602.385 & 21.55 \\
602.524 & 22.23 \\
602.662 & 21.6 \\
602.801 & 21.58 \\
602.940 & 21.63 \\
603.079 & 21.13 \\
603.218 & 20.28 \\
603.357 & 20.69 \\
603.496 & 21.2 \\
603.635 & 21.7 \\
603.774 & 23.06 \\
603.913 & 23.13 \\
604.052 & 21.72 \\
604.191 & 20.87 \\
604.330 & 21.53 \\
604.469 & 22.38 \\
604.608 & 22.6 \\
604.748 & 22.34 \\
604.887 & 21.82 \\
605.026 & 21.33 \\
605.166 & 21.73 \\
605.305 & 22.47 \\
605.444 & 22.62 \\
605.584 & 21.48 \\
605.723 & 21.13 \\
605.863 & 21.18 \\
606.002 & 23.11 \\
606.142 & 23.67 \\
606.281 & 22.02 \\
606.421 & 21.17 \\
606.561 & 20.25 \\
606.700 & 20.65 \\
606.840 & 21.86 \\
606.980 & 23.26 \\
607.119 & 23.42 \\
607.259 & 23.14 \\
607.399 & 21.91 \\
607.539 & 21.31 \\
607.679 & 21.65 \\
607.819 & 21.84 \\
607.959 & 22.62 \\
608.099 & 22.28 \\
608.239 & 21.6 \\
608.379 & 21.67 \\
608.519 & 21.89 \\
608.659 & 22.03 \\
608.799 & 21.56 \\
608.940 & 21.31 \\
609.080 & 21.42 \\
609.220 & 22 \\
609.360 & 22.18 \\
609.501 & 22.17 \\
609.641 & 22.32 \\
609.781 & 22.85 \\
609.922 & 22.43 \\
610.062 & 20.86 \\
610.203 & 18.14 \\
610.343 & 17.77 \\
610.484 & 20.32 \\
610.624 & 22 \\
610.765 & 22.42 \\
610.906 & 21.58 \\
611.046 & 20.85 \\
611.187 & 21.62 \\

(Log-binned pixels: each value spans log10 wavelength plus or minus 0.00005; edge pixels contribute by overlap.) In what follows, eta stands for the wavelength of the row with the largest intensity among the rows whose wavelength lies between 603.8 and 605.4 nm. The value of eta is 603.913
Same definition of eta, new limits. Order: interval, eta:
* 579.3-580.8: 580.329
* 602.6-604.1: 603.913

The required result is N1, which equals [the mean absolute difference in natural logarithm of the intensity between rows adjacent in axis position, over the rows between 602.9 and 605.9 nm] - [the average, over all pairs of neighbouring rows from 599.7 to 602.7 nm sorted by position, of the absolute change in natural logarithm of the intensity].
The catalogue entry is 0.00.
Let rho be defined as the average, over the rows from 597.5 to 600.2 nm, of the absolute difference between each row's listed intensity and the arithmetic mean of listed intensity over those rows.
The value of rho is 0.6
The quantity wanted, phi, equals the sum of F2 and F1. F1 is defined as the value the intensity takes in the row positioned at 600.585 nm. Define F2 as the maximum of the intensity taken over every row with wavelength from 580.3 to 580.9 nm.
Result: 49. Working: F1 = 21.91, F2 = 26.81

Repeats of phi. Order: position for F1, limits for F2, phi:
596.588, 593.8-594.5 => 46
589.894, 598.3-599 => 39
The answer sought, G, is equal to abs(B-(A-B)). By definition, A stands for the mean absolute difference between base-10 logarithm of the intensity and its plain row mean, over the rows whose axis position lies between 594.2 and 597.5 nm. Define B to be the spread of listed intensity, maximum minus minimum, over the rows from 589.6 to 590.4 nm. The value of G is 21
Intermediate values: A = 0.011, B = 10.6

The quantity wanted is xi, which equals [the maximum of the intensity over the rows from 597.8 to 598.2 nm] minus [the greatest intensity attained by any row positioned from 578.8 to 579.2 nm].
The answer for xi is 1.2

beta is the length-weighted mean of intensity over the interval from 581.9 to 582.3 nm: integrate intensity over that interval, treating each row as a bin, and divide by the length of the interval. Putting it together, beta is 24.7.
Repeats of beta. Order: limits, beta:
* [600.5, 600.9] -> 21.6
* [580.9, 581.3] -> 23.2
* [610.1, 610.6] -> 19.2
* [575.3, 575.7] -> 19.9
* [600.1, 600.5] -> 21.2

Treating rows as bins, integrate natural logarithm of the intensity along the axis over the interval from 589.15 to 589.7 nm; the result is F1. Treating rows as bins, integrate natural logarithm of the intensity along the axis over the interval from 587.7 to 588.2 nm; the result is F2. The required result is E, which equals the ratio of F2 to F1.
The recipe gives 1.08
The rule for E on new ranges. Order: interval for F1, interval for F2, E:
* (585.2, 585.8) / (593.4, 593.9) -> 0.82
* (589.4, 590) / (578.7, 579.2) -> 0.97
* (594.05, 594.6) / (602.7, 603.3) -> 1.07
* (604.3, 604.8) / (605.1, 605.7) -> 1.20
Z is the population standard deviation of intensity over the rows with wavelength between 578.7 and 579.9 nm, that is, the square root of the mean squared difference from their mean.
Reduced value 1.5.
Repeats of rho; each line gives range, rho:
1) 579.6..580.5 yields 1.2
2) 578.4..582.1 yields 1.8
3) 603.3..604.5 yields 0.7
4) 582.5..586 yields 1.0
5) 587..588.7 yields 1.1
